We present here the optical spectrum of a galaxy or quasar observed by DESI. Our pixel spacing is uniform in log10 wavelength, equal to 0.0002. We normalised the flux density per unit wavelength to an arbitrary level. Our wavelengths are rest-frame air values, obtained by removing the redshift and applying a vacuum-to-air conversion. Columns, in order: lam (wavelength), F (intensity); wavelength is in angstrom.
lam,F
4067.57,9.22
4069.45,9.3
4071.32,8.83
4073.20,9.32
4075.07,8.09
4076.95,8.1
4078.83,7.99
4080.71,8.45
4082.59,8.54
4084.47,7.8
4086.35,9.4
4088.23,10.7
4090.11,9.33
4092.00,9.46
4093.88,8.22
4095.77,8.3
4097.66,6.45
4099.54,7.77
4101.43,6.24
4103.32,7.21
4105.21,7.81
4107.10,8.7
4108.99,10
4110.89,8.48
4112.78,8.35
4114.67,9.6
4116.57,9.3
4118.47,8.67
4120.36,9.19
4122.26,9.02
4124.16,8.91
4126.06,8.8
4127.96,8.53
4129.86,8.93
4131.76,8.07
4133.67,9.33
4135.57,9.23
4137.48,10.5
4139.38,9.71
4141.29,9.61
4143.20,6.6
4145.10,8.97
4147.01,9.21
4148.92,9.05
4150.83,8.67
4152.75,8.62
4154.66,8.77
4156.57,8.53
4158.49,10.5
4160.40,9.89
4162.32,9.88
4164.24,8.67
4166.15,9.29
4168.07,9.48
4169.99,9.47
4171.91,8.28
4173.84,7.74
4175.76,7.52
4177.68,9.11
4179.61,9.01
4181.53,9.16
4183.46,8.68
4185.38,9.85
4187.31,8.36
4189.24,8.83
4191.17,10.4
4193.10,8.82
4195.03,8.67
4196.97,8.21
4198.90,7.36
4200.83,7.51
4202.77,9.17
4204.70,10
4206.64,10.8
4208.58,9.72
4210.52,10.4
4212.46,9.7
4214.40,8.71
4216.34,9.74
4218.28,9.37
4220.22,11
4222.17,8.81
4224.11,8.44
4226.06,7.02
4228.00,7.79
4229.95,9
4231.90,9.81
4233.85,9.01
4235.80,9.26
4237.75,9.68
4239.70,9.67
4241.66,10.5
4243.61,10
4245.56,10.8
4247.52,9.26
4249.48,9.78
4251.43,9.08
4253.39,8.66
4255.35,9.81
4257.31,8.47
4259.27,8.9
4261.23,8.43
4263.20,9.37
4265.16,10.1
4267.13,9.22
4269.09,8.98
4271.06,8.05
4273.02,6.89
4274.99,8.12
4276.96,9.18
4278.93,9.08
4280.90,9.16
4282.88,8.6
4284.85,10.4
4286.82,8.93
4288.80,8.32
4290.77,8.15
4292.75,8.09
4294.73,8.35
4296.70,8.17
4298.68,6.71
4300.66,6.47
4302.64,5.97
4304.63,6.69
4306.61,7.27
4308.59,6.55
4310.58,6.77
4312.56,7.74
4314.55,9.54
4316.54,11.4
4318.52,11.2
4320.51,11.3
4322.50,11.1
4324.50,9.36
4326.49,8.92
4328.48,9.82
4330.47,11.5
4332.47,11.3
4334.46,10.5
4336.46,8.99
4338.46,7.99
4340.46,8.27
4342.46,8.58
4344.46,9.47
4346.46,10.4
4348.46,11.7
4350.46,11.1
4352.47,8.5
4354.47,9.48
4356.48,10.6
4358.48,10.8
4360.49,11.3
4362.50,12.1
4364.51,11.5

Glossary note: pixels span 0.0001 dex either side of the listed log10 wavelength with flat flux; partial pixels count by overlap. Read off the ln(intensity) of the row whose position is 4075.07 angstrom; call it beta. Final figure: 2.09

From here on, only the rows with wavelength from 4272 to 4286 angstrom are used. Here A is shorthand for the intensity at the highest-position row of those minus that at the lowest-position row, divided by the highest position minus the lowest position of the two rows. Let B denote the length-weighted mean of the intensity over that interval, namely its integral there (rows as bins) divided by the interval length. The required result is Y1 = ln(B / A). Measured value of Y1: 3.4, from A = 0.30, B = 8.8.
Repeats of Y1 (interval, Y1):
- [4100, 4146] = 4.9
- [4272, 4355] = 5.6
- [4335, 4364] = 4.4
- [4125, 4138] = 4.1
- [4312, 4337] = 5.3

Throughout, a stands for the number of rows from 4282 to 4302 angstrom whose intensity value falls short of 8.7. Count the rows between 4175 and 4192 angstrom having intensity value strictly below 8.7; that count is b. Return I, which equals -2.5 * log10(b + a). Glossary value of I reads -2.6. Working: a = 8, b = 3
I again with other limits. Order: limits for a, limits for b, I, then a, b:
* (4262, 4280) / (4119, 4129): -1.5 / 3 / 1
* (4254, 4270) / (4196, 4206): -1.7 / 2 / 3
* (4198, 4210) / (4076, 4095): -2.3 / 2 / 6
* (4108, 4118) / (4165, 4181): -1.7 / 2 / 3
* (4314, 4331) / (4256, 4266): -0.8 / 0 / 2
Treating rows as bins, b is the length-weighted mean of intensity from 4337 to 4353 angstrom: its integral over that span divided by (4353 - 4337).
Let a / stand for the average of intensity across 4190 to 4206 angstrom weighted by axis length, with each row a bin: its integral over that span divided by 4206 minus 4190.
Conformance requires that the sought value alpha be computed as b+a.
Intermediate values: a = 8.8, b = 9.5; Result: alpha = 18.3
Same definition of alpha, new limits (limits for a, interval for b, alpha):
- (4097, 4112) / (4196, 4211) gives 17.0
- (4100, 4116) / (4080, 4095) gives 17.3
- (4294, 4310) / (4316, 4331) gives 17.5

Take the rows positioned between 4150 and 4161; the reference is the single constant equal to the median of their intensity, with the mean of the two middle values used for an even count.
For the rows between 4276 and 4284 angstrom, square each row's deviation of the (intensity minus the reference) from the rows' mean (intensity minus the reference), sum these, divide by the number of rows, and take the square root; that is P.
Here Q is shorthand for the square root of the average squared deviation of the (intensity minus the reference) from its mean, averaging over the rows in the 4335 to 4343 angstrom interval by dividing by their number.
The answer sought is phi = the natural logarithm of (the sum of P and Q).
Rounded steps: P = 0.24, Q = 0.37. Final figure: -0.50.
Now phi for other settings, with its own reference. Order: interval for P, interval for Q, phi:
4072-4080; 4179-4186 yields -0.03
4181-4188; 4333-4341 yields 0.43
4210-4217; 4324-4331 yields 0.46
